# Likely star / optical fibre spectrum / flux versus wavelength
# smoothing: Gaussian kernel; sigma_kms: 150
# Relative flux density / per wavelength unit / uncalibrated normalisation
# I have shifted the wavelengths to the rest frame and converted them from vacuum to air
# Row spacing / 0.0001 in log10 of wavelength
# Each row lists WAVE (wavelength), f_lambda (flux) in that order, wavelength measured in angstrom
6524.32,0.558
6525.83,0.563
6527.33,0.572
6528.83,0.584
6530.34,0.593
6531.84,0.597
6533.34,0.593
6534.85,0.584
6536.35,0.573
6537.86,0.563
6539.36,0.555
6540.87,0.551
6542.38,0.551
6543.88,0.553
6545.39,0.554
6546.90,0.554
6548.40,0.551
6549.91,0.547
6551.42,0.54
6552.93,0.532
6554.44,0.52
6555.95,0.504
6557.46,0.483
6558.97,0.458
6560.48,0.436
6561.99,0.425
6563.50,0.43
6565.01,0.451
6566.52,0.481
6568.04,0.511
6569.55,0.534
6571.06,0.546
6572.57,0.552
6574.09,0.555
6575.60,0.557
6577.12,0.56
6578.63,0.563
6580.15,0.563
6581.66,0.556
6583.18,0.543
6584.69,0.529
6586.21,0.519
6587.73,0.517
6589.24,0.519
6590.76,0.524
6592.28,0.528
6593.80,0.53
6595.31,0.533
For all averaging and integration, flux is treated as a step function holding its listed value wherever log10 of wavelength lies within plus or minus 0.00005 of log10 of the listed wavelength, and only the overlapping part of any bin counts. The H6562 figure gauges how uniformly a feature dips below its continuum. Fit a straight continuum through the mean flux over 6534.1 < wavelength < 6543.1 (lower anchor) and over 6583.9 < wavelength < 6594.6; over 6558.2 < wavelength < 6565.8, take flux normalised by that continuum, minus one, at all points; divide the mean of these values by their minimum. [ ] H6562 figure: 0.9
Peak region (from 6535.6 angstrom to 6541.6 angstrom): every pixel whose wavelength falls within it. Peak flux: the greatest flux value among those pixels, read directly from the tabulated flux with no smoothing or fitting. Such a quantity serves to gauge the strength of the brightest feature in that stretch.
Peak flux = 0.573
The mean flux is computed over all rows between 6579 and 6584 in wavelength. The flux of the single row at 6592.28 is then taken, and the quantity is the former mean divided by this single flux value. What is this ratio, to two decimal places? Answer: 1.05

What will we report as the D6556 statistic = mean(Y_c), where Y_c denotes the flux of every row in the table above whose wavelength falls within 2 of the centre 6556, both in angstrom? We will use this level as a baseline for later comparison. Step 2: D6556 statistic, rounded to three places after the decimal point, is 0.502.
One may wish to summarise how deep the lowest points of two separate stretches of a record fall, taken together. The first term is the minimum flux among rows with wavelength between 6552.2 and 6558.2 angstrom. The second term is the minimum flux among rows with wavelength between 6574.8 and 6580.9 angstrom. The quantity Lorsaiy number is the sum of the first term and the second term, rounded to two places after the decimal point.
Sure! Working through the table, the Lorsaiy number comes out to 1.04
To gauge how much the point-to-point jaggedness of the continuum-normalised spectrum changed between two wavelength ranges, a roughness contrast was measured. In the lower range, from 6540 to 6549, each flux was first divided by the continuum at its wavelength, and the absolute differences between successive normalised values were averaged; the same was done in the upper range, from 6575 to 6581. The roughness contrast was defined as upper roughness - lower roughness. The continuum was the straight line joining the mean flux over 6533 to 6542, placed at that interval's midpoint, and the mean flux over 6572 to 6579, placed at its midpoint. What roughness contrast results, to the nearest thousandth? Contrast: 0.002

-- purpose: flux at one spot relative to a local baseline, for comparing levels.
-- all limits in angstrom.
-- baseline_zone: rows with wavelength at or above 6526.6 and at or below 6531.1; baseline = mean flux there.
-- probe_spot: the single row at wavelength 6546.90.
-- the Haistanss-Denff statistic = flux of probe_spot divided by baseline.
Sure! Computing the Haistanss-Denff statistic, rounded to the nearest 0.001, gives 0.950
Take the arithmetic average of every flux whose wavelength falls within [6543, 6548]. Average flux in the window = 0.554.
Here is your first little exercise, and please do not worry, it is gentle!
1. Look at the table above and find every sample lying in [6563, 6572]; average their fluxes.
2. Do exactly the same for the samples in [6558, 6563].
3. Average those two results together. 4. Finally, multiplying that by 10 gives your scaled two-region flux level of 4.7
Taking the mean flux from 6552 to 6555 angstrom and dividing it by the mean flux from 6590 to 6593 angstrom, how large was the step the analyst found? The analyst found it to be 1.00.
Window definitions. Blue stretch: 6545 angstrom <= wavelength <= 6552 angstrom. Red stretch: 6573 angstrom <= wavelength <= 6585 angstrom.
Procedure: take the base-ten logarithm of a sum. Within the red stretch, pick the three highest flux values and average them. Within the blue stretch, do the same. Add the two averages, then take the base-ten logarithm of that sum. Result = 0.047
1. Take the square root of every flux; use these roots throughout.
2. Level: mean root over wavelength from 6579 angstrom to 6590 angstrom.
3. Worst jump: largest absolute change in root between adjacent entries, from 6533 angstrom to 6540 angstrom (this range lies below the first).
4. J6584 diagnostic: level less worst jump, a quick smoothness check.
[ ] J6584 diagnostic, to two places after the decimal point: 0.72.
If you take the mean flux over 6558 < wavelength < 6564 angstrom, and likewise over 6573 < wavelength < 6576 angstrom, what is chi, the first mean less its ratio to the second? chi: -0.35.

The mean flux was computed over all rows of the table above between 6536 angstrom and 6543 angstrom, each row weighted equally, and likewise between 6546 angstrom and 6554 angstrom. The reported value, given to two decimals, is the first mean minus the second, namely 0.01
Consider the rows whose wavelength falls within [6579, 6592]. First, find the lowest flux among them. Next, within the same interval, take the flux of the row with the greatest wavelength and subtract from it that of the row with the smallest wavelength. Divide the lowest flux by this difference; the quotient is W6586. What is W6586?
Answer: -13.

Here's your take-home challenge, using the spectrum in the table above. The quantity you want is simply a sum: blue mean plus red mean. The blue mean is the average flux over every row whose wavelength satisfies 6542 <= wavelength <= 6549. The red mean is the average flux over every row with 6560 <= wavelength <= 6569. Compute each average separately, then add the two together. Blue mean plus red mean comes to 1.01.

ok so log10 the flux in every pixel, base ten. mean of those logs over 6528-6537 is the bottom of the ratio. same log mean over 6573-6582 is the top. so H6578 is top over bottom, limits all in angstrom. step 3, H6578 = 1.09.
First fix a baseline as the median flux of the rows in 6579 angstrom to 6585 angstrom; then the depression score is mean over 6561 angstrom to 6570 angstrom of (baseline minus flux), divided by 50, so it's 0.0016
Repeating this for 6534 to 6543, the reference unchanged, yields -0.0003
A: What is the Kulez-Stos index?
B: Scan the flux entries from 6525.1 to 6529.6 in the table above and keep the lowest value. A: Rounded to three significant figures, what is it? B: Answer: 0.563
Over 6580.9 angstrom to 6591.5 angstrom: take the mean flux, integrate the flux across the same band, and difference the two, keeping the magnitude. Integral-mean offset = 5.09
